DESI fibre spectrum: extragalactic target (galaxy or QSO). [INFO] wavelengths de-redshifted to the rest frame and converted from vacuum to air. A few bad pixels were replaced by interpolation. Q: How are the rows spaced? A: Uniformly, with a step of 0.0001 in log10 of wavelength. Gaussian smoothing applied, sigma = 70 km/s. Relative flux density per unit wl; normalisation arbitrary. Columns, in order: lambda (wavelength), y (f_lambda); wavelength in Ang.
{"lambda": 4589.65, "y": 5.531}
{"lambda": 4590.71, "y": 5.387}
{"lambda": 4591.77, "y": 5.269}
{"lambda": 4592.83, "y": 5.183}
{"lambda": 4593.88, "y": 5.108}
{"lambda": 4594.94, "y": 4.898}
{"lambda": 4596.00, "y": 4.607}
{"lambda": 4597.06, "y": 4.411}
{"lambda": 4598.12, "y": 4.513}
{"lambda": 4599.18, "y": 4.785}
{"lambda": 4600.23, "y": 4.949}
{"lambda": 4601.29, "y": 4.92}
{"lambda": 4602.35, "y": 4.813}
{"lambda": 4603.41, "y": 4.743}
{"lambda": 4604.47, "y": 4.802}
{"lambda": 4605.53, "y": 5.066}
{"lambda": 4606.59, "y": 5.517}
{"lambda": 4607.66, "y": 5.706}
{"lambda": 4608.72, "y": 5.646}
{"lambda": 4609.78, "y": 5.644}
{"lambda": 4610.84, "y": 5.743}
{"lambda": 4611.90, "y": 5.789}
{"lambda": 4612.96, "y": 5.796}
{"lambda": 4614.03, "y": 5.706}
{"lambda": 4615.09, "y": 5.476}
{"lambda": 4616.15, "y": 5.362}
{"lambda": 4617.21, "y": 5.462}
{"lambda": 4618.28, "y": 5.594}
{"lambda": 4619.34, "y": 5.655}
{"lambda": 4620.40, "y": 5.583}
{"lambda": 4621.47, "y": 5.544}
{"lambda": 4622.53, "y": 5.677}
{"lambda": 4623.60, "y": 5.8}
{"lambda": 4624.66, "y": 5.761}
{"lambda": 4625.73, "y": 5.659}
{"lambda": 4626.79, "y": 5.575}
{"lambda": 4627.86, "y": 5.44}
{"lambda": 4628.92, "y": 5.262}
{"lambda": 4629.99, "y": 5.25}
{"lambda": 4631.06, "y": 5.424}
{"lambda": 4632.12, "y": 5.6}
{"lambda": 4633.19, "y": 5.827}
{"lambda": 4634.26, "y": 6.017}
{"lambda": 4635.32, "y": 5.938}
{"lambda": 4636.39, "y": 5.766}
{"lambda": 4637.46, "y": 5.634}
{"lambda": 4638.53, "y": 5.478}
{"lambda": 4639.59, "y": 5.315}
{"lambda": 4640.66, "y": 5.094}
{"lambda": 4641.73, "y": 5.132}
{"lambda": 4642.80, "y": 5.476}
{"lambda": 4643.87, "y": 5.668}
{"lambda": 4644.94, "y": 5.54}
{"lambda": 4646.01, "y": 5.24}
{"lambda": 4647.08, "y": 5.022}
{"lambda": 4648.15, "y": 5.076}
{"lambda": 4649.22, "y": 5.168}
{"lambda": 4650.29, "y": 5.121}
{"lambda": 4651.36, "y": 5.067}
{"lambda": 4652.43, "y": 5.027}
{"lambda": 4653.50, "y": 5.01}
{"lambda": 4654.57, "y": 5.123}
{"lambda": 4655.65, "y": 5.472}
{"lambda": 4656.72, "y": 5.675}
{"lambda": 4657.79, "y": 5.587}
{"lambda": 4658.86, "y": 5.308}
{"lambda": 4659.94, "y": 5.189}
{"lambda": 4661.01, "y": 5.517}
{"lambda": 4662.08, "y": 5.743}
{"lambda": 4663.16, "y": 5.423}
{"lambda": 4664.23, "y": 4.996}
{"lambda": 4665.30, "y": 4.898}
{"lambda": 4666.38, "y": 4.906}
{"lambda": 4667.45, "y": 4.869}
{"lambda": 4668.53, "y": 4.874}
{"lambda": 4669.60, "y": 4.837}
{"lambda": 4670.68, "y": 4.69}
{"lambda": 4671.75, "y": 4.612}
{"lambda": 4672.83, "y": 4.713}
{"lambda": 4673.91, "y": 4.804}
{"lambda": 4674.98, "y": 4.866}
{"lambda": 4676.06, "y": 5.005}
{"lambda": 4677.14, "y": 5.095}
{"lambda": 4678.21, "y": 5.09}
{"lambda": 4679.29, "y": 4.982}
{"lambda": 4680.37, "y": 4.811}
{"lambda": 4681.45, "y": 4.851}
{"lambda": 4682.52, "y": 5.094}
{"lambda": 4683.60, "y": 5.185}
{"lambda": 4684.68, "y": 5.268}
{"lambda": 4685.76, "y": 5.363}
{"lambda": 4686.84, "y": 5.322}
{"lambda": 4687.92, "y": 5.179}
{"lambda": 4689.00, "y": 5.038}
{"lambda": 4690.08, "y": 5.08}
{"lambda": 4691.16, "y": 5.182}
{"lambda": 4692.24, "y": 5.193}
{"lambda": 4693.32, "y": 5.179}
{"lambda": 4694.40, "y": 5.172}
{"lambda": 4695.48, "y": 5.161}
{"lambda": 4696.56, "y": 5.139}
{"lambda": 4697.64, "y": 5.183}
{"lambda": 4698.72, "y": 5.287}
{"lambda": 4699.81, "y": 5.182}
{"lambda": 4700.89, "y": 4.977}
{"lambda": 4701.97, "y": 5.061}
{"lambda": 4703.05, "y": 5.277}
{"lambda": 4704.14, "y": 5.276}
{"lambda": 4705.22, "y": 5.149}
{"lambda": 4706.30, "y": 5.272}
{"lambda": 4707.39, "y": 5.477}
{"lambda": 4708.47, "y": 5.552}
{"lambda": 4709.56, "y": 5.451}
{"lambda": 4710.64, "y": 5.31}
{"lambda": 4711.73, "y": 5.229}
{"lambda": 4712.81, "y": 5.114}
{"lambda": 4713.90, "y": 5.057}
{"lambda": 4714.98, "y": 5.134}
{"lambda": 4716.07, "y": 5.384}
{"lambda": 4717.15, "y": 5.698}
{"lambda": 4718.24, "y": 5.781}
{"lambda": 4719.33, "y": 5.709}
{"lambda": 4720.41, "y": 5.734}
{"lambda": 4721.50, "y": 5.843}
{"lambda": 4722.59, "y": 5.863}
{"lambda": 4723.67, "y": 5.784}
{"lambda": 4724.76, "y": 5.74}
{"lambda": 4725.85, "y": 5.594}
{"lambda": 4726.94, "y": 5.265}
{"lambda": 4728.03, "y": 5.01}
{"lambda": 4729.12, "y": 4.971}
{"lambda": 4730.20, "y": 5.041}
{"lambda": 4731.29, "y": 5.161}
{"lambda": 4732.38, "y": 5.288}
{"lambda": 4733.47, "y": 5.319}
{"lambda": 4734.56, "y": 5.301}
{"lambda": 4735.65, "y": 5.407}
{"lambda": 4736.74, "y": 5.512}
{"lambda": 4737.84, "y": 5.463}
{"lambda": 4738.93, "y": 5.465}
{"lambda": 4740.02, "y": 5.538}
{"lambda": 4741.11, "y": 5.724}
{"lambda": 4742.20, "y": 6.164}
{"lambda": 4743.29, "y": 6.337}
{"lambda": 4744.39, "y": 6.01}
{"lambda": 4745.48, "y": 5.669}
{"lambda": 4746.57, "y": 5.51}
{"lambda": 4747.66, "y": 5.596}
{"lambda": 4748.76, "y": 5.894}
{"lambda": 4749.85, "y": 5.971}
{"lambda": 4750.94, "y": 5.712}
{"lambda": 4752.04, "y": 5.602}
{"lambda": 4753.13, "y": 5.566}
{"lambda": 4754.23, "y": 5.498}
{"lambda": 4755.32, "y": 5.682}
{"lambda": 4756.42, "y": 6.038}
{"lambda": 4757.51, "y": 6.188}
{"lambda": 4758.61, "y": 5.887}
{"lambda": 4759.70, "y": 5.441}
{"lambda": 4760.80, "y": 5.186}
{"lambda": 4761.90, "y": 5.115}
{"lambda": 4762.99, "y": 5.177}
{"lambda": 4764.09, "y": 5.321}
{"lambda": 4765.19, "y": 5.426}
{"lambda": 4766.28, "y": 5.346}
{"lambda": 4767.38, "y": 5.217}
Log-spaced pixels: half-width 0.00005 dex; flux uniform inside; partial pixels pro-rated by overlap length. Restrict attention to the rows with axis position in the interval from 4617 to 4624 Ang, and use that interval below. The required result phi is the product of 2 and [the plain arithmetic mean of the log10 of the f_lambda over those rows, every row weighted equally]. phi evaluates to 1.50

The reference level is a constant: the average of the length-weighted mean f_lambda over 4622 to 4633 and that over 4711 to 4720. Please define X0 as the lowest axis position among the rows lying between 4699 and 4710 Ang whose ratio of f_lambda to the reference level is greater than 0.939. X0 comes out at 4699.81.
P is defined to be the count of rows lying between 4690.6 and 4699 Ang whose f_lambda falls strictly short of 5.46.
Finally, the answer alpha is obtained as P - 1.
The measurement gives 7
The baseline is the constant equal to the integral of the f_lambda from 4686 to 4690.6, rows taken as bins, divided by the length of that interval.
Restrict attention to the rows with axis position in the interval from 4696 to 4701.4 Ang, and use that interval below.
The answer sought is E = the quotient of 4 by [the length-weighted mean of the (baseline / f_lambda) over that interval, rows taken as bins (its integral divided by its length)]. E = 4.0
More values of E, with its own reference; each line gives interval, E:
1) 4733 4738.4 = 4.2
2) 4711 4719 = 4.1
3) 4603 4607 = 3.9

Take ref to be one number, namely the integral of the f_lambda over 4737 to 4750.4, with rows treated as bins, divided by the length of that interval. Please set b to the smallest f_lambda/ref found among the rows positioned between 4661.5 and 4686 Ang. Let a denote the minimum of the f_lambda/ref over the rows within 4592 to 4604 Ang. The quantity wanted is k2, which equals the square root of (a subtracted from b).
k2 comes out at 0.19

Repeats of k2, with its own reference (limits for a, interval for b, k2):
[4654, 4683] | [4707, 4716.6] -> 0.28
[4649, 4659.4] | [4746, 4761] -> 0.17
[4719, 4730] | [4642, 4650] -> 0.09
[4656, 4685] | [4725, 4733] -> 0.25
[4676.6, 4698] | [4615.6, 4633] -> 0.28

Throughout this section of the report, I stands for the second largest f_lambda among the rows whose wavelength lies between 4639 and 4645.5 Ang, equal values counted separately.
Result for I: 5.54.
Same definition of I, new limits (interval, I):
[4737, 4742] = 5.538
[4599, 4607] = 5.066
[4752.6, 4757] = 5.682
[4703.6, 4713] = 5.477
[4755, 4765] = 6.038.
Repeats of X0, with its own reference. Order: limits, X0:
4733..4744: 4733.47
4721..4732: 4721.50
